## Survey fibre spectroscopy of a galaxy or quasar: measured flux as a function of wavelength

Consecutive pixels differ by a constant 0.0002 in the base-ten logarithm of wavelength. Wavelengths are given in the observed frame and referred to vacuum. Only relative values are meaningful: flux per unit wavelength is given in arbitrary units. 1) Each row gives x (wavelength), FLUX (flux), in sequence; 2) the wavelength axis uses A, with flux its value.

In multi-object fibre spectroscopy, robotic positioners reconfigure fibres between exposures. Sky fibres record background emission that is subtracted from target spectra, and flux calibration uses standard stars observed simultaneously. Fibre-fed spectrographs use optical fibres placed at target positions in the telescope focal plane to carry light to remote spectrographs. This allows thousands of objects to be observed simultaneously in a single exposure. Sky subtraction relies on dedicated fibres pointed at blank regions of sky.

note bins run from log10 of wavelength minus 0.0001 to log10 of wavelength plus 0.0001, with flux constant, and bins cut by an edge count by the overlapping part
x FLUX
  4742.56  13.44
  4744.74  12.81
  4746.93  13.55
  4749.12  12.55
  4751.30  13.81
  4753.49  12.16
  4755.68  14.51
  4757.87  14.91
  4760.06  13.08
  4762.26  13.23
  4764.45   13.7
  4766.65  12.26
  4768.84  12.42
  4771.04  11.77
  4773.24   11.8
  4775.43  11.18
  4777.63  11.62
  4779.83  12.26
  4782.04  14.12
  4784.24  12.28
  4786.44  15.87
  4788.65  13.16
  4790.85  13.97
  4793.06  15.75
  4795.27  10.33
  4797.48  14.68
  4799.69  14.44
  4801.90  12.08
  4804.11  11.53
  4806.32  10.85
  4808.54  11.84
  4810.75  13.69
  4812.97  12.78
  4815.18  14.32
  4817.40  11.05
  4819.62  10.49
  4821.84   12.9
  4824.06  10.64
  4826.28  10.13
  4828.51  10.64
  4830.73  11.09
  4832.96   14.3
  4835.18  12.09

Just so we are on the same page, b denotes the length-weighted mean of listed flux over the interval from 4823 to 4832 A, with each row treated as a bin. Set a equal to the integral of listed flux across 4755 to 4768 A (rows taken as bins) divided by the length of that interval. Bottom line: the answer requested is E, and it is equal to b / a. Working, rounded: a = 13.6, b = 10.7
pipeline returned 0.79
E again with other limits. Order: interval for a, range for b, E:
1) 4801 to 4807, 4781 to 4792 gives 1.21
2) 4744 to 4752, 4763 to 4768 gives 0.99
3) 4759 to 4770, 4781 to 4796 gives 1.06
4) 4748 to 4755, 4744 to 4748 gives 1.02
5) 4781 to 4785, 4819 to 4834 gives 0.86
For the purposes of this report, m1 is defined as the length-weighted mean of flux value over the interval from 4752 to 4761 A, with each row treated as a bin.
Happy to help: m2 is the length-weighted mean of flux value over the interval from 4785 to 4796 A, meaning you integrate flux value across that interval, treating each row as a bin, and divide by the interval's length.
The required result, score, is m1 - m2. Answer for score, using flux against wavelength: -0.2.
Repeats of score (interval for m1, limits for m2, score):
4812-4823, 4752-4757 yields -1.1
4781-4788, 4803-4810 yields 2.5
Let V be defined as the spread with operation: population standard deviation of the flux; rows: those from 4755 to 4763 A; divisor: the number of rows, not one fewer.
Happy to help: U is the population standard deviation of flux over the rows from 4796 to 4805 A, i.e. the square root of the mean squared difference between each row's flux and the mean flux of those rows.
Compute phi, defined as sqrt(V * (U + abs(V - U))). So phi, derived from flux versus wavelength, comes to 1.26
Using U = 1.394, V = 0.8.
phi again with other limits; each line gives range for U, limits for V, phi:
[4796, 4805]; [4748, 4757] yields 1.32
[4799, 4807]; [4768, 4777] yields 1.00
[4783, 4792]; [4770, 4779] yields 0.77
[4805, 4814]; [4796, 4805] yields 1.39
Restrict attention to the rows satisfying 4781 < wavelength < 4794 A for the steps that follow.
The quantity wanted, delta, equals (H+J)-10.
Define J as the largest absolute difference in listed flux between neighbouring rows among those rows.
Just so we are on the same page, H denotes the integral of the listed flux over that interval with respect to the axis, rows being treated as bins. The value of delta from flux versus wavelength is 178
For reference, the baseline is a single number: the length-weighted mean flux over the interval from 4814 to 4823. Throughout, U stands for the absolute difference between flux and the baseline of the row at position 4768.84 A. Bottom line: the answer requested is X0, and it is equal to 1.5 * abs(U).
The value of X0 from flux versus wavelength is 0.3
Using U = 0.2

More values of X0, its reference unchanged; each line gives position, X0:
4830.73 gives 1.7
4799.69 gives 3.4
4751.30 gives 2.4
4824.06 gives 2.3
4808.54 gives 0.5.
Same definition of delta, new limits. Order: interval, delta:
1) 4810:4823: 156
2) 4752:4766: 182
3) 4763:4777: 162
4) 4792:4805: 166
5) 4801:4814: 149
